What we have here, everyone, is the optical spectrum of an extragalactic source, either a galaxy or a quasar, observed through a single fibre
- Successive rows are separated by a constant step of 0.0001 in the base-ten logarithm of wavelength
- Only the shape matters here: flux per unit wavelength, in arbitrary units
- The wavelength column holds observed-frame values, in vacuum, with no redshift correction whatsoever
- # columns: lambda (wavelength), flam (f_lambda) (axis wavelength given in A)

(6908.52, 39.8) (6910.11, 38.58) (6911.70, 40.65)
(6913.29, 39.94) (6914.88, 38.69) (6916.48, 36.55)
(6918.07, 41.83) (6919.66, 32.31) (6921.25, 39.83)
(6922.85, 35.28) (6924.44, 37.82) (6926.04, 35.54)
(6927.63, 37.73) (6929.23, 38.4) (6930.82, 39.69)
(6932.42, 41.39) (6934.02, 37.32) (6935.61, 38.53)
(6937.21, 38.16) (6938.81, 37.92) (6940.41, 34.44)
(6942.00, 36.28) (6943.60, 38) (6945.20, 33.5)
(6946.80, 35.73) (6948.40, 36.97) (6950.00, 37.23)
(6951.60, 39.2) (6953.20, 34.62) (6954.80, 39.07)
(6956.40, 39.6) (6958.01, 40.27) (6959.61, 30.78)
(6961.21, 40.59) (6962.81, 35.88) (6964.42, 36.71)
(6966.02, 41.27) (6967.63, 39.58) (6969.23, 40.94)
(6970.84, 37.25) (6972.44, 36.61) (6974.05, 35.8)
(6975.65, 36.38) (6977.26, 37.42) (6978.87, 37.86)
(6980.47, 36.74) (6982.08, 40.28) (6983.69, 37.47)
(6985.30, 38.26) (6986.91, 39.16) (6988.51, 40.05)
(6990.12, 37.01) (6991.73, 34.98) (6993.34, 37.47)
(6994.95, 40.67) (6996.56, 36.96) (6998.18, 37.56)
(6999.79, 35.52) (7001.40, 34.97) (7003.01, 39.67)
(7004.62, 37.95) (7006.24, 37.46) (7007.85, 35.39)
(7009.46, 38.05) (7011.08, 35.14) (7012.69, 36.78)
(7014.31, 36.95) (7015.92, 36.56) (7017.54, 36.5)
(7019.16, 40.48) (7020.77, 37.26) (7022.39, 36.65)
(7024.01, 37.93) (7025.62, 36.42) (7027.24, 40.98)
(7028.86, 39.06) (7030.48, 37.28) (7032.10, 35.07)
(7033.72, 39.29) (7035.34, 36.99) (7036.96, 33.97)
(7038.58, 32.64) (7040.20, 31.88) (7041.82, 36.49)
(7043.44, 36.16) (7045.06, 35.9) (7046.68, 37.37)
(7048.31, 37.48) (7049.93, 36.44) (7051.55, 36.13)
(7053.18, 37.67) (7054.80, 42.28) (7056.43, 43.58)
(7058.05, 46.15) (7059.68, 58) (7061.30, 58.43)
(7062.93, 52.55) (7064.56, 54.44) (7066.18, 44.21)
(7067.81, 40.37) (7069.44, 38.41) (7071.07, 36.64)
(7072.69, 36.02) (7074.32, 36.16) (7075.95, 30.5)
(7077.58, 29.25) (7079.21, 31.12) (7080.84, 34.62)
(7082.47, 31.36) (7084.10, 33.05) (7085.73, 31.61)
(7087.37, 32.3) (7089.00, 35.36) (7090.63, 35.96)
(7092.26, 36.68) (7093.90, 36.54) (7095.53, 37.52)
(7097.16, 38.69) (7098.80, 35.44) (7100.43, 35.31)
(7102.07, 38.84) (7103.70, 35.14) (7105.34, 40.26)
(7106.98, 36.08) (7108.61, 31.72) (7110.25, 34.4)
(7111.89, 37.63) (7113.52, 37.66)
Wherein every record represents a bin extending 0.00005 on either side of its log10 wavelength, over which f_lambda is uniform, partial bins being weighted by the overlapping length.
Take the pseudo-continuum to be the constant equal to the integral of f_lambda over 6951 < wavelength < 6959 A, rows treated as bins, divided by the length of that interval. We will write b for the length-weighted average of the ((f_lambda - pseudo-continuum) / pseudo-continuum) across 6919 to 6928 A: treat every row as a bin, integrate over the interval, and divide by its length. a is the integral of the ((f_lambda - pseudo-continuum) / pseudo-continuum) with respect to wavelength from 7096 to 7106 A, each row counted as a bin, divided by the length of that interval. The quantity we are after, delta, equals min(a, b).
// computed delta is -0.050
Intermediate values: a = -0.03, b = -0.050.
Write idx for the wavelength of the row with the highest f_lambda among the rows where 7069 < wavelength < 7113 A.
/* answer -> 7105.34 A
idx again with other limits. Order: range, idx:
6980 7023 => 6994.95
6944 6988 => 6966.02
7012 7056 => 7054.80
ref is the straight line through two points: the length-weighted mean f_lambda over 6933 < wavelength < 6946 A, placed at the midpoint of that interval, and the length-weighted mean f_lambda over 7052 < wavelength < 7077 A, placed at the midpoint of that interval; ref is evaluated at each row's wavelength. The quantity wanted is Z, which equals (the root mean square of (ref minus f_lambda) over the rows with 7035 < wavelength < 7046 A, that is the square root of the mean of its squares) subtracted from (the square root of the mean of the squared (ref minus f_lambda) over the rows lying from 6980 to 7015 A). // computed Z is -4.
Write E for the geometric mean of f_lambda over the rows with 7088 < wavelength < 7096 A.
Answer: 36.4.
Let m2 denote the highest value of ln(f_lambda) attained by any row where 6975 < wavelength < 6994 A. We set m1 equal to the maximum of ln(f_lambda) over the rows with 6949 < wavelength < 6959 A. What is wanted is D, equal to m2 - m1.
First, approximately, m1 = 3.70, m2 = 3.70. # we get 0.000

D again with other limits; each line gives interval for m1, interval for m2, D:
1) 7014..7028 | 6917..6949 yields 0.021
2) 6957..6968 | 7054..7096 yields 0.348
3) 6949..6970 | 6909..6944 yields 0.013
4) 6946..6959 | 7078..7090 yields -0.130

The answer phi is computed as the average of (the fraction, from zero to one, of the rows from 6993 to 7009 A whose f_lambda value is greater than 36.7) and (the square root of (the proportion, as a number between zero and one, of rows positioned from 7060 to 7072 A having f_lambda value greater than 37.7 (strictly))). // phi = 0.81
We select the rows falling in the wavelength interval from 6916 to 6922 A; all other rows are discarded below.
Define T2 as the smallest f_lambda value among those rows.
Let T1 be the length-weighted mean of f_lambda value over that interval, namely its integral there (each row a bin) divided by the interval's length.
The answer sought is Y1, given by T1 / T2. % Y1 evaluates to 1.17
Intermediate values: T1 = 37.7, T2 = 32.31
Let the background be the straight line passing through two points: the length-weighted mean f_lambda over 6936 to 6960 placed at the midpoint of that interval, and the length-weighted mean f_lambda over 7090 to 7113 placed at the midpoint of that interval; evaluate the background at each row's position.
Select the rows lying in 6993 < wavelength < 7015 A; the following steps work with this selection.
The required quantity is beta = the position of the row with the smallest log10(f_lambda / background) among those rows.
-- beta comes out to 7001.40 A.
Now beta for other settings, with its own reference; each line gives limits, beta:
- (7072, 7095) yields 7077.58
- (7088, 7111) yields 7108.61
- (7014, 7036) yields 7032.10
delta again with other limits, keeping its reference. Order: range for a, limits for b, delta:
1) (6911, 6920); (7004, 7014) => -0.041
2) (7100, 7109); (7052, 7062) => -0.049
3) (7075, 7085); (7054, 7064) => -0.173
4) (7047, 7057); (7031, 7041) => -0.086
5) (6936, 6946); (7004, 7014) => -0.049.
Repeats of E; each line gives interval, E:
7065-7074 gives 39.0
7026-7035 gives 38.3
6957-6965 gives 36.7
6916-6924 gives 37.0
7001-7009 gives 37.0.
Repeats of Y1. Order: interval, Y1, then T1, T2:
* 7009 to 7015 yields 1.04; 36.6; 35.14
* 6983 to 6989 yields 1.03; 38.7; 37.47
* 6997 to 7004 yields 1.06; 37.0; 34.97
